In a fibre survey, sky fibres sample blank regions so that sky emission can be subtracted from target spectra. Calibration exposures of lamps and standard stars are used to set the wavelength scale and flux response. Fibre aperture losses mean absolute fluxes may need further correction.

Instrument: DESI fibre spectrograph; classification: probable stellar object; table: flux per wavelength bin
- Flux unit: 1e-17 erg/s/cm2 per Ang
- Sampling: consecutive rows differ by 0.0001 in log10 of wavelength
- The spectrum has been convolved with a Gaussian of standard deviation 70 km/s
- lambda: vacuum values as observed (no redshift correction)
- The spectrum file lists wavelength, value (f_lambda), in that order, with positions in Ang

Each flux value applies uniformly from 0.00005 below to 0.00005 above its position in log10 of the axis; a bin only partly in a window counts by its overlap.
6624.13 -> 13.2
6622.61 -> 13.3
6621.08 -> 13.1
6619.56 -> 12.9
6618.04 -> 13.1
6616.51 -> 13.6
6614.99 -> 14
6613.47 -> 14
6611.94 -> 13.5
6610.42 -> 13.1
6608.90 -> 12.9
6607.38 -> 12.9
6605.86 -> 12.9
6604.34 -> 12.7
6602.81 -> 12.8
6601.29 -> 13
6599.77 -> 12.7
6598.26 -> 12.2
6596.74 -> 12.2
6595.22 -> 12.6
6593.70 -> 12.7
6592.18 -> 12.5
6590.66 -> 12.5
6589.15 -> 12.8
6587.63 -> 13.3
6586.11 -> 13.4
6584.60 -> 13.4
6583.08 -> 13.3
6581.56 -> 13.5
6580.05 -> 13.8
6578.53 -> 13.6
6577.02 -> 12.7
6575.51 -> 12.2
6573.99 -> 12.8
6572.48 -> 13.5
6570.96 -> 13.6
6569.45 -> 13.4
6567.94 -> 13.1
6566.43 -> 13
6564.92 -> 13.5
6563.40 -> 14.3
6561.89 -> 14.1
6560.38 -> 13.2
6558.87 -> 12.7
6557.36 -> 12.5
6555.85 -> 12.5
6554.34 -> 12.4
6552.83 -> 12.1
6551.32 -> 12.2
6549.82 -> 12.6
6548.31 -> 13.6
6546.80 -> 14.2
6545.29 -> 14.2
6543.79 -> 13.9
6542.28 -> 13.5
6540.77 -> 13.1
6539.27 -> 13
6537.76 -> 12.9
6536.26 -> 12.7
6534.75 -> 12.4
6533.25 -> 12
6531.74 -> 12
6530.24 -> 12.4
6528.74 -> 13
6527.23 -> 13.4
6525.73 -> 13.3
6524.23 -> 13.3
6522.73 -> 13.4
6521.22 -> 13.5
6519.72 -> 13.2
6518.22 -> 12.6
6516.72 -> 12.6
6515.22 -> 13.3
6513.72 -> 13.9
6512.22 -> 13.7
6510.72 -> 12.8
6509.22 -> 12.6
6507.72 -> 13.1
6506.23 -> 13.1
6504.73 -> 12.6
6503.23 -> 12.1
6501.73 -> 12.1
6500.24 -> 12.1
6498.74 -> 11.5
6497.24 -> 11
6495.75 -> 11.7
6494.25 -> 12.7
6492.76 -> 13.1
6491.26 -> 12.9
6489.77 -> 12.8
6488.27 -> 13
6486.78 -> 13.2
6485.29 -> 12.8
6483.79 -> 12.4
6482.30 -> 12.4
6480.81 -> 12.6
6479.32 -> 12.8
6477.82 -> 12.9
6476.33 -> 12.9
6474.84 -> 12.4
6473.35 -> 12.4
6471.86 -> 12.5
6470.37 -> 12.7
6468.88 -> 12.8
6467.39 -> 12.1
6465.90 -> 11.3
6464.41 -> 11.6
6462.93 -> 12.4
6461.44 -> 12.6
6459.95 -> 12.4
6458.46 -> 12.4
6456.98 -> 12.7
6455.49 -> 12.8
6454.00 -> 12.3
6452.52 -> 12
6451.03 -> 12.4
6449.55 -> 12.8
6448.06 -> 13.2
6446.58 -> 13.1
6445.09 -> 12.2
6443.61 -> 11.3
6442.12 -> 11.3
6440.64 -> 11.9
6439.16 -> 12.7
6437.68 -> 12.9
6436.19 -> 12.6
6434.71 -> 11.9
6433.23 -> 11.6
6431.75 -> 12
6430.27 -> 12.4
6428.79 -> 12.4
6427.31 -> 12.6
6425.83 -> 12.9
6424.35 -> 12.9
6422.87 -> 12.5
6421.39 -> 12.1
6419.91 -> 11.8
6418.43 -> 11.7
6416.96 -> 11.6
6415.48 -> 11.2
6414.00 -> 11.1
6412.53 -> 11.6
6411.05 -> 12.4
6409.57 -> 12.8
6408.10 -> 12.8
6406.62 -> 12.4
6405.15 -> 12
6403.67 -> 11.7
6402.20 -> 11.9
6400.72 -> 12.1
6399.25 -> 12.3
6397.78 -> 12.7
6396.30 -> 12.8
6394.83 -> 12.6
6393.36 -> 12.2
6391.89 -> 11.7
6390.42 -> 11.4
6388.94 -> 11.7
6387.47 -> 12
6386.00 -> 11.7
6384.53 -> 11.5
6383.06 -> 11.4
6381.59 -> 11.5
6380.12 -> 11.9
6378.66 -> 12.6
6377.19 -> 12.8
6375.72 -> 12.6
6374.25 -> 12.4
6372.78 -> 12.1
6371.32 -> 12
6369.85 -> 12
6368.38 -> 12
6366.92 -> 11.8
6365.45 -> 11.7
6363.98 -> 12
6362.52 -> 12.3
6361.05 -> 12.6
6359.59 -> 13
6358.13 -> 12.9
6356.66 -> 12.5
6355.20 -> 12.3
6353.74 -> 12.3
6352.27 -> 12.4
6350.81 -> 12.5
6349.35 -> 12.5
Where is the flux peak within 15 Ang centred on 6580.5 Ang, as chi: 6580.05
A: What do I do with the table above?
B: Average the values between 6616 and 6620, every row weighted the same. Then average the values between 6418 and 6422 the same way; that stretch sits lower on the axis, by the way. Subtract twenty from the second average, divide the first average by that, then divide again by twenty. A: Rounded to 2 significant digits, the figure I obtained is -0.081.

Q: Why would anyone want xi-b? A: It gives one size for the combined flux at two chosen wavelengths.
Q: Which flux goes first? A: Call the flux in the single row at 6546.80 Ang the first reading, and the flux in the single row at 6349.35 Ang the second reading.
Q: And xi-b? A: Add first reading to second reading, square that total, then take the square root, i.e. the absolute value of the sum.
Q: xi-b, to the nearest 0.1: 26.7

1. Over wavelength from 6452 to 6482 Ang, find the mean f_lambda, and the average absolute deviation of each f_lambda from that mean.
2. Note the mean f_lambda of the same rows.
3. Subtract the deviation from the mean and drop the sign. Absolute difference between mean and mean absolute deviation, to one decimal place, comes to 12.1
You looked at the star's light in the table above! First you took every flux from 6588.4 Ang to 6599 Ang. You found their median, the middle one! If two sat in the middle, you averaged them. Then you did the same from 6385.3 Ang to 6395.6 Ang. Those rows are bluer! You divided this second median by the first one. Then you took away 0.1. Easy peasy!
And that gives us 0.836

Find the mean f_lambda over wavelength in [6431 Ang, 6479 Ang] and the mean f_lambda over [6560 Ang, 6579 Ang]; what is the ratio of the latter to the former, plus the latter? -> 14.4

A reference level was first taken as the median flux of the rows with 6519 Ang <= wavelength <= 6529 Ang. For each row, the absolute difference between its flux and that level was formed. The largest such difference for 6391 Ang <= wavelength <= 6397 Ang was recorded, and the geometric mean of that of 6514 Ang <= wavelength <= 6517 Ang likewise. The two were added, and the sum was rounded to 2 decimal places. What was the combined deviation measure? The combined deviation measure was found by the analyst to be 1.60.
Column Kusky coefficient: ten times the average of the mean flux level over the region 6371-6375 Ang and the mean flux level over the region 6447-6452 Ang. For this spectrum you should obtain 125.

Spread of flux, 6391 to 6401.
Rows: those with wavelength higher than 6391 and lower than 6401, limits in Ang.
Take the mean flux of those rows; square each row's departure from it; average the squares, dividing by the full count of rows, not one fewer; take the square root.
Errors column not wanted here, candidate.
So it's 0.36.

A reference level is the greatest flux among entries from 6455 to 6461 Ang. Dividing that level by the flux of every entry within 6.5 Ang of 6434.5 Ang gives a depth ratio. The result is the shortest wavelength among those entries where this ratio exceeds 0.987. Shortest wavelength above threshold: 6428.79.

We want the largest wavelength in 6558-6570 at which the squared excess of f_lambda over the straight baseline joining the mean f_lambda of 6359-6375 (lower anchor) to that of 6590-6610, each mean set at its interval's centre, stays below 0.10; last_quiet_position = 6558.87 Ang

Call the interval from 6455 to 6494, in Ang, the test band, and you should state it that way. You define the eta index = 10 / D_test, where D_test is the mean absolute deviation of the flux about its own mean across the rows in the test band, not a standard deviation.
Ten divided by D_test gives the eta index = 32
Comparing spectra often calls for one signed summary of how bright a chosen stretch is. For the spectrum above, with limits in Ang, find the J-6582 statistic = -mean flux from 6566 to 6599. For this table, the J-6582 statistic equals -13.00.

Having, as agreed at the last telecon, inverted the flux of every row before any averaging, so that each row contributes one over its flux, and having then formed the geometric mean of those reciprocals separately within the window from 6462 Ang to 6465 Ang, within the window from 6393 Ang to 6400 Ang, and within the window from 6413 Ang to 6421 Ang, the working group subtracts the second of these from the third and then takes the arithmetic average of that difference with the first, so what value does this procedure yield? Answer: 0.0453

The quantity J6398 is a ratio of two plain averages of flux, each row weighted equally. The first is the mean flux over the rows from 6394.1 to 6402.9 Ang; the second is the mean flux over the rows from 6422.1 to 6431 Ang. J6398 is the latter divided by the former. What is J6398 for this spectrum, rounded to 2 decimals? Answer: 1.02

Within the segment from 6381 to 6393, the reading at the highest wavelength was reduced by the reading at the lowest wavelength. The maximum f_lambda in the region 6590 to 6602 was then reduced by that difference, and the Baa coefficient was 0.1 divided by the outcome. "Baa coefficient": 0.0078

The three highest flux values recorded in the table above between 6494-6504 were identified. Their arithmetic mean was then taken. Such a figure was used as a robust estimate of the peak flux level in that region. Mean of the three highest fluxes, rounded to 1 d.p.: 12.3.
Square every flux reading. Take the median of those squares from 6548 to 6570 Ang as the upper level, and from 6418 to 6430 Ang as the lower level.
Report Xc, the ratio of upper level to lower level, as 1.090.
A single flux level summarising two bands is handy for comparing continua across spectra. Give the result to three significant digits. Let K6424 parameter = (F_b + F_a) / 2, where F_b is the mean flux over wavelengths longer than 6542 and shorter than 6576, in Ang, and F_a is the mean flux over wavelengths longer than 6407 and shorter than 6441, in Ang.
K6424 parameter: 12.7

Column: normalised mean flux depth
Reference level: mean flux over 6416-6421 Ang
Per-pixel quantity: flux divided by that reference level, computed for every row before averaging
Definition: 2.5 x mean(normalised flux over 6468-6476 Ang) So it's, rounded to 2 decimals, 2.68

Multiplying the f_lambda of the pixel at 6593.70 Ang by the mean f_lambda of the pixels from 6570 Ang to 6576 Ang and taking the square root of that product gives 12.9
